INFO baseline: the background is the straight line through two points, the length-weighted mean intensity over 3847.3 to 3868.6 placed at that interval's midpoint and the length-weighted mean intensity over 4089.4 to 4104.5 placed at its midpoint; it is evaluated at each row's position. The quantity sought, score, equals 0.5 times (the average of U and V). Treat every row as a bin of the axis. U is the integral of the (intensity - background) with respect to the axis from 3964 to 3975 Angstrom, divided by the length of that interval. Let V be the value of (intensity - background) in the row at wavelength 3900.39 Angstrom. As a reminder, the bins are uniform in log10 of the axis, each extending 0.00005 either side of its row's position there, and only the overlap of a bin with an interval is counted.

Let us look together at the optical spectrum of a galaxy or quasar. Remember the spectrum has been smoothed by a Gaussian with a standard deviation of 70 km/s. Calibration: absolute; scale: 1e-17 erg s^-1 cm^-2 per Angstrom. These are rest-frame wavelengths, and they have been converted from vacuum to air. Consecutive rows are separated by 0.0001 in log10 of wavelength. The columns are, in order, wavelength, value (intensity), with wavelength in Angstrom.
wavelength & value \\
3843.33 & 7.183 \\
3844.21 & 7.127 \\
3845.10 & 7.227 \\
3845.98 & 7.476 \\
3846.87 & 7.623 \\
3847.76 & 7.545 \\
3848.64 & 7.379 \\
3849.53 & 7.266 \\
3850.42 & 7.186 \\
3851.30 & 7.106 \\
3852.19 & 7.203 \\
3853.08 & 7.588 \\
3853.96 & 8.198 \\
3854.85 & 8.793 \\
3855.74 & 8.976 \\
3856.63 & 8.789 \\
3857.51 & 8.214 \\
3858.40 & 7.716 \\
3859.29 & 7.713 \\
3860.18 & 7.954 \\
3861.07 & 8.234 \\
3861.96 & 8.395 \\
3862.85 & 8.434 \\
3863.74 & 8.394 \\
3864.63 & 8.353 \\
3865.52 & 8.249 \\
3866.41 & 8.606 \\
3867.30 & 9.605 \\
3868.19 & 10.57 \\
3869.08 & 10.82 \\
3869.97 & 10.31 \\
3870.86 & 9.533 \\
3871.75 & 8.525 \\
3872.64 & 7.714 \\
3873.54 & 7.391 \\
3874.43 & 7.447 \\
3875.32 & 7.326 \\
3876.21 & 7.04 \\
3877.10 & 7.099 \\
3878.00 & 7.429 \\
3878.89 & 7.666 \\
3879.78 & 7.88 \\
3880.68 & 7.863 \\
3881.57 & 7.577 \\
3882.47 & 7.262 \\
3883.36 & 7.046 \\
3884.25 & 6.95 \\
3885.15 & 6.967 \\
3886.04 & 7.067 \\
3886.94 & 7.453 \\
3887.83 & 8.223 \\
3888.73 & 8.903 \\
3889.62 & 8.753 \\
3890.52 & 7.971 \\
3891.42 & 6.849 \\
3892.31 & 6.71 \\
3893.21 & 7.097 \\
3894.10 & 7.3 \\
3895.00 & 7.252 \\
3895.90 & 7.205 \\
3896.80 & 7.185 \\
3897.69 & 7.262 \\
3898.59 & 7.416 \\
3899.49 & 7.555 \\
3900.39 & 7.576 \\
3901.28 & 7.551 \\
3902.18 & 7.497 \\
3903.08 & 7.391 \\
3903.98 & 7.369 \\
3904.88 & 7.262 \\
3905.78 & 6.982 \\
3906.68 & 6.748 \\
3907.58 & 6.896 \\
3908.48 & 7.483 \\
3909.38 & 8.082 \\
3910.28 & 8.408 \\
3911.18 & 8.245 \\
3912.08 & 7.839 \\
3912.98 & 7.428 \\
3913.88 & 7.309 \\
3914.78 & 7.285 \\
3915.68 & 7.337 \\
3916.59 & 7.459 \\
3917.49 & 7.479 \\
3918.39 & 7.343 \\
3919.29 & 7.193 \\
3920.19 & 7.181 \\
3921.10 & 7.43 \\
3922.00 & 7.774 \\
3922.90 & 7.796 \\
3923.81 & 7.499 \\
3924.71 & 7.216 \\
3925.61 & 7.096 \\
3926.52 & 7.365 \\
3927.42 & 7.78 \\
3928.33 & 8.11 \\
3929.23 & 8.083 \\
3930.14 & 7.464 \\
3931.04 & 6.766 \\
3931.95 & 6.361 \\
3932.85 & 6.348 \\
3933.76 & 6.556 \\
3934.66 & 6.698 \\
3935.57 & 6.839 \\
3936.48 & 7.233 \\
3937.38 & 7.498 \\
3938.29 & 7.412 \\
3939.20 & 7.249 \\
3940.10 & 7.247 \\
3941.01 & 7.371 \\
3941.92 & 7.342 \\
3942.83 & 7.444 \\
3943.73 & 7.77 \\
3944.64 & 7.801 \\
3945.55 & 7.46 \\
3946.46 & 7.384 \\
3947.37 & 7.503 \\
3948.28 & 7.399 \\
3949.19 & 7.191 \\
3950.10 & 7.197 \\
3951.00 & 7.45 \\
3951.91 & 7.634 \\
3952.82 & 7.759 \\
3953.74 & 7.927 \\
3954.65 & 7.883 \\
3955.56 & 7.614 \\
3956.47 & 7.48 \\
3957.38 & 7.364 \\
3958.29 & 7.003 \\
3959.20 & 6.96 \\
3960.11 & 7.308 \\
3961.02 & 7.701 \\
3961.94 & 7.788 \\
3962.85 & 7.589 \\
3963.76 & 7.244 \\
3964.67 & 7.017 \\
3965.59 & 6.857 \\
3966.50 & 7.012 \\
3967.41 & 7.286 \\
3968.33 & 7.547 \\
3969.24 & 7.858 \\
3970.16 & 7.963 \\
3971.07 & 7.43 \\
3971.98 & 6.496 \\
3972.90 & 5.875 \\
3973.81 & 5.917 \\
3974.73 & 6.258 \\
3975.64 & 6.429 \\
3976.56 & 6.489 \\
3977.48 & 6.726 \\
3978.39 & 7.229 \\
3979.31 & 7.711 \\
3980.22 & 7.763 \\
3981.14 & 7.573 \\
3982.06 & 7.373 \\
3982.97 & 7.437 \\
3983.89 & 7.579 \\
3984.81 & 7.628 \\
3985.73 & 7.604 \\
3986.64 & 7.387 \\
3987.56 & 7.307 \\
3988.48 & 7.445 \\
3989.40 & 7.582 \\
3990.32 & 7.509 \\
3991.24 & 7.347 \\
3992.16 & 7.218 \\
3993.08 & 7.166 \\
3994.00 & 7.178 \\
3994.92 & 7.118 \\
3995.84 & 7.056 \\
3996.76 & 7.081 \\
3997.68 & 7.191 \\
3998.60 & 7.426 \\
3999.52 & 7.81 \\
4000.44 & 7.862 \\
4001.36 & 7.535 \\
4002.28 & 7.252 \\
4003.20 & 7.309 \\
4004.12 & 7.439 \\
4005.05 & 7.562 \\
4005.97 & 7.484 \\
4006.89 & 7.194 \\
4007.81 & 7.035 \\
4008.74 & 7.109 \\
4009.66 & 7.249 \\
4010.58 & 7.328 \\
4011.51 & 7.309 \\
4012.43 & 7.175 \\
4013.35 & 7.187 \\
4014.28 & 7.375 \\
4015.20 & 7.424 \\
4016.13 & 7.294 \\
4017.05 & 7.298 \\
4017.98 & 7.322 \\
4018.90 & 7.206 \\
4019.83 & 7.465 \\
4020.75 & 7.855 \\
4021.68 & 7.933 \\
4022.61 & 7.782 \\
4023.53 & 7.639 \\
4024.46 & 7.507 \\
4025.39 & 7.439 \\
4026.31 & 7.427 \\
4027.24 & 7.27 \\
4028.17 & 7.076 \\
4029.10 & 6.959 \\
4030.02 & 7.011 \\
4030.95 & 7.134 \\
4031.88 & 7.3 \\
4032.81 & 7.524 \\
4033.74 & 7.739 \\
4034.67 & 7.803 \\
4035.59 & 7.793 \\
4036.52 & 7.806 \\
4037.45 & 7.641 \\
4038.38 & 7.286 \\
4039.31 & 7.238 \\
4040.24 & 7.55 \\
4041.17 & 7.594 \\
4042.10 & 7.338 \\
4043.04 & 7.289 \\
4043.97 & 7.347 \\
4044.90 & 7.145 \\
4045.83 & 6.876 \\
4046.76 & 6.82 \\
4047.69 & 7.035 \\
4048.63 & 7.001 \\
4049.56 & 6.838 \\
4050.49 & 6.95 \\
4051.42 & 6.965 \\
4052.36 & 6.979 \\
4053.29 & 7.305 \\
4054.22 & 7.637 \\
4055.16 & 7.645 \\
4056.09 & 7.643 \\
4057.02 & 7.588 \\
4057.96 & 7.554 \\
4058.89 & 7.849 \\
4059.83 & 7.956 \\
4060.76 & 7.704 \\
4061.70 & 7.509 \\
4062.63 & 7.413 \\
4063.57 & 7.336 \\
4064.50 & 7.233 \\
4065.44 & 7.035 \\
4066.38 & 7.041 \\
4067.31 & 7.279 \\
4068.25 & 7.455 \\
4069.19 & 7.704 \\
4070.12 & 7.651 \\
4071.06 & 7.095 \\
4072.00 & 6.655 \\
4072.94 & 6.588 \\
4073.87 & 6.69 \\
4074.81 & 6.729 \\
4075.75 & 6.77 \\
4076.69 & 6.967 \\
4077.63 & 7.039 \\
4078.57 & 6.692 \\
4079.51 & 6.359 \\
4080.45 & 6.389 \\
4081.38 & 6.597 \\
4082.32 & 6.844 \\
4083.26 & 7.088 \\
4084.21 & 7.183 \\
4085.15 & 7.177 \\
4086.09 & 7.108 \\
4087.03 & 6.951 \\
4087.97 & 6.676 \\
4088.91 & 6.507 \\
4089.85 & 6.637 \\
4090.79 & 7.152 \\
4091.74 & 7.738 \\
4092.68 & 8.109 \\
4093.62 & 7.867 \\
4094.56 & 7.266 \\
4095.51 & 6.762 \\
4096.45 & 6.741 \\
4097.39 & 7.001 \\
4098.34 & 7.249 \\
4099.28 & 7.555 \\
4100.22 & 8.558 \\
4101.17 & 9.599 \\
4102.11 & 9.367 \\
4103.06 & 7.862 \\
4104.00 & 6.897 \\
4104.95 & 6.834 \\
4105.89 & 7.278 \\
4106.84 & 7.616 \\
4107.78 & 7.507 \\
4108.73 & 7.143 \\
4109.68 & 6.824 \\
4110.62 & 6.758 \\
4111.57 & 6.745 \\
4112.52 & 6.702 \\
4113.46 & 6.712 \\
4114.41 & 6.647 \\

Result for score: -0.37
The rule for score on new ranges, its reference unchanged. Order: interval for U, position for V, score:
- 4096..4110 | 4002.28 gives -0.16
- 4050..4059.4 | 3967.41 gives -0.24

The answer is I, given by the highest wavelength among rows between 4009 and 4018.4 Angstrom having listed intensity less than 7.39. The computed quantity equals 4017.98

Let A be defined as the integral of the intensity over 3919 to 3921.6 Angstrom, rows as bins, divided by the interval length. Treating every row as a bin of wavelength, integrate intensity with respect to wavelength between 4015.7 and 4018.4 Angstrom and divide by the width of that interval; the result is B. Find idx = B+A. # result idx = 14.6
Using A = 7.3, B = 7.3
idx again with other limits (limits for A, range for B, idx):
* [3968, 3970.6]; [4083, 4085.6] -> 14.9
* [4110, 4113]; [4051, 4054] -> 13.9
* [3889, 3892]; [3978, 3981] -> 15.4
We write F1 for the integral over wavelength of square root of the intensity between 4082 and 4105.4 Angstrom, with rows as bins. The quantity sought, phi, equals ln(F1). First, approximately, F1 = 63.5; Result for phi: 4.15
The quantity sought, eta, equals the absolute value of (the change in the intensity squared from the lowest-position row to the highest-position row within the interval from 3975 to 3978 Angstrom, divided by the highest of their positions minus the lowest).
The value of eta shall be 2.1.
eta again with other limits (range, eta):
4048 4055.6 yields 1.4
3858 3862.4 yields 3.1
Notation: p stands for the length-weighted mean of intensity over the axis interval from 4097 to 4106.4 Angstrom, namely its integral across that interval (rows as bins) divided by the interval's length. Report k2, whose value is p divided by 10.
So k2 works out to 0.78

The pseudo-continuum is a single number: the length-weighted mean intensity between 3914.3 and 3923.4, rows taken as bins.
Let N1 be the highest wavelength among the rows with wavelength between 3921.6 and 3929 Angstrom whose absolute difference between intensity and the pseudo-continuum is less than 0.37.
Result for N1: 3927.42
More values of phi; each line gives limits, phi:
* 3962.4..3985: 4.10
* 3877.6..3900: 4.11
